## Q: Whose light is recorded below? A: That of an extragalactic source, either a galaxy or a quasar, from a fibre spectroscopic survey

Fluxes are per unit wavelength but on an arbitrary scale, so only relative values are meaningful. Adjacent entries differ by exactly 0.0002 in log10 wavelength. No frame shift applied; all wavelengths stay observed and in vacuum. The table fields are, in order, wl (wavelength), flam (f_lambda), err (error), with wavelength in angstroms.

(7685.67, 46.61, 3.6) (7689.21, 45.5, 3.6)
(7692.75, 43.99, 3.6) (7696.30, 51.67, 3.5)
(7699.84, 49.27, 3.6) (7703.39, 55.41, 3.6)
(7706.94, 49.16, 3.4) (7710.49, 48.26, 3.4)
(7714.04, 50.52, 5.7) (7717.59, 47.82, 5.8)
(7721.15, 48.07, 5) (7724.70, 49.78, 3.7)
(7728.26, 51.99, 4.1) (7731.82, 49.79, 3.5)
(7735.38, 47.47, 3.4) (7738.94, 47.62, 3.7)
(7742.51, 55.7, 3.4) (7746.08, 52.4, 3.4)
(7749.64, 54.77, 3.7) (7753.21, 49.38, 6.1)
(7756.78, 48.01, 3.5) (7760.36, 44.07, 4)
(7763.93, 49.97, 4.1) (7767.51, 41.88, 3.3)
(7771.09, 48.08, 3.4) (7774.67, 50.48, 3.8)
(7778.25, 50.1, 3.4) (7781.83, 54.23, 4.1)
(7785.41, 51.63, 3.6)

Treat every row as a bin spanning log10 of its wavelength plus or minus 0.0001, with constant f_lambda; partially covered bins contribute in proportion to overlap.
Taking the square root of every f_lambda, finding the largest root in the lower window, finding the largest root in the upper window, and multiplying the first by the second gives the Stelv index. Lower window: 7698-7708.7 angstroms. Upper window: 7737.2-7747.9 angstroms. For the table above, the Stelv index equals 55.6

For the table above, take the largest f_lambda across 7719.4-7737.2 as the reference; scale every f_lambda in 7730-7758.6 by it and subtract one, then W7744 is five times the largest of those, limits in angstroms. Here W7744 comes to 0.36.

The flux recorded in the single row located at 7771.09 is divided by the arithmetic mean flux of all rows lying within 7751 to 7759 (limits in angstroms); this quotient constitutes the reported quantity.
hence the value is 0.99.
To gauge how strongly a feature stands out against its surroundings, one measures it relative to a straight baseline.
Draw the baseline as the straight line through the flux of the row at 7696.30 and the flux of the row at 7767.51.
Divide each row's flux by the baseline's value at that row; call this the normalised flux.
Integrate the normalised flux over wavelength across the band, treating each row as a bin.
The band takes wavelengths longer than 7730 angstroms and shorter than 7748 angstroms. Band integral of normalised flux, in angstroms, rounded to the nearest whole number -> 20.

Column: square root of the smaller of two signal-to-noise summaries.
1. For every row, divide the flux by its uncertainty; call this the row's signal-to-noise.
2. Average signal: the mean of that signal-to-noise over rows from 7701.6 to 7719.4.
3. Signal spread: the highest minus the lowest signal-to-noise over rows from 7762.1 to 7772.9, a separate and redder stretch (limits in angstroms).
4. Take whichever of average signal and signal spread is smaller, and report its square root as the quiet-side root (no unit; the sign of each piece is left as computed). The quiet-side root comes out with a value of 1.4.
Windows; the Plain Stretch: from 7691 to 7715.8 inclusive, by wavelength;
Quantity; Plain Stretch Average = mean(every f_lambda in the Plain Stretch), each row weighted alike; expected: 49.8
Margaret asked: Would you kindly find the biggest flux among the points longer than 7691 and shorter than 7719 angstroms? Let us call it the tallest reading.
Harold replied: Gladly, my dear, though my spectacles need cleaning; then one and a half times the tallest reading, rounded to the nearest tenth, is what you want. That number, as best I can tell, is 83.1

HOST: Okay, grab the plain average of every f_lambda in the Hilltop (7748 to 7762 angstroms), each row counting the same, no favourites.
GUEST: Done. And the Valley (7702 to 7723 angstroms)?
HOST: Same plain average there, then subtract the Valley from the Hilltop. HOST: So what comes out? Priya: -0.8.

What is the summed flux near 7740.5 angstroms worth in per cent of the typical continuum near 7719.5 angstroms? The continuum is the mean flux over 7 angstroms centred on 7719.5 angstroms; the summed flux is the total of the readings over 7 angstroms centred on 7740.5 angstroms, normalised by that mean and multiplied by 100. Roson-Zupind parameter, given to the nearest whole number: 215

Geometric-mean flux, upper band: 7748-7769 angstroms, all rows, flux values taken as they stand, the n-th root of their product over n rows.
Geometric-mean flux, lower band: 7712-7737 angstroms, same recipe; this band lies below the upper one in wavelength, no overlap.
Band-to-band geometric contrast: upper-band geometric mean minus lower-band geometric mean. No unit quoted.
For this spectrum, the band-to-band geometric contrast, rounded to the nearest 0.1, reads -1.5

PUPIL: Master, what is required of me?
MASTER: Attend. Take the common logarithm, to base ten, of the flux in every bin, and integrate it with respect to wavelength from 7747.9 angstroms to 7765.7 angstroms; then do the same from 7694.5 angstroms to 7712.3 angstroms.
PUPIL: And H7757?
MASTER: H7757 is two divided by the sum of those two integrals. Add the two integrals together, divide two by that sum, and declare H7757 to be 0.0331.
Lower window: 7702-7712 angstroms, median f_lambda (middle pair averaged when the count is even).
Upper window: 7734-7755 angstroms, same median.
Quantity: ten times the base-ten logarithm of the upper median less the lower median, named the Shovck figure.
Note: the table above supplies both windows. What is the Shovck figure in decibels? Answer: 2.4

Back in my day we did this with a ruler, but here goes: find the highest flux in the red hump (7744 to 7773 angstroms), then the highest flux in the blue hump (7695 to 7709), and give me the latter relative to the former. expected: 1.01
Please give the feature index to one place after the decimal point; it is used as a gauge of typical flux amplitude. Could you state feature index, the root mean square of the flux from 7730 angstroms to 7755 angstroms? 51.1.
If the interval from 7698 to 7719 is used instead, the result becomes 50.1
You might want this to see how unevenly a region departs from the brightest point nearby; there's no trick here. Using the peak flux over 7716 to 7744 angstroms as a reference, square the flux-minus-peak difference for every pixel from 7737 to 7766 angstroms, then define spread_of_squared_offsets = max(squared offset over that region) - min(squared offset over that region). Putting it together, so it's 135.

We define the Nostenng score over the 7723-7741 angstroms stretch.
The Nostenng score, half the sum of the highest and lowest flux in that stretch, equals 49.7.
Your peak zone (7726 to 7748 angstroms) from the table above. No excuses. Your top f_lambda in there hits 55.7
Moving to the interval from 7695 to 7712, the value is 55.41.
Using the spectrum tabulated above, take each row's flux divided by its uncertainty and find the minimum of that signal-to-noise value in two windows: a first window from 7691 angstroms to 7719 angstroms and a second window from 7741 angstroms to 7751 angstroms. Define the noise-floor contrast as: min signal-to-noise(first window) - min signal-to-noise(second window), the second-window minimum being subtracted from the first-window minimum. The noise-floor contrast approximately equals -6.6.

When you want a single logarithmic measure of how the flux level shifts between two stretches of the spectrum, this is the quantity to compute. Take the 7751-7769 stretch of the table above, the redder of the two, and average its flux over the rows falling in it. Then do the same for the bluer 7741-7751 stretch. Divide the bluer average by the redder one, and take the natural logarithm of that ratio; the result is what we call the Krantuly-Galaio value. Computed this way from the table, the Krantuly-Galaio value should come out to 0.15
